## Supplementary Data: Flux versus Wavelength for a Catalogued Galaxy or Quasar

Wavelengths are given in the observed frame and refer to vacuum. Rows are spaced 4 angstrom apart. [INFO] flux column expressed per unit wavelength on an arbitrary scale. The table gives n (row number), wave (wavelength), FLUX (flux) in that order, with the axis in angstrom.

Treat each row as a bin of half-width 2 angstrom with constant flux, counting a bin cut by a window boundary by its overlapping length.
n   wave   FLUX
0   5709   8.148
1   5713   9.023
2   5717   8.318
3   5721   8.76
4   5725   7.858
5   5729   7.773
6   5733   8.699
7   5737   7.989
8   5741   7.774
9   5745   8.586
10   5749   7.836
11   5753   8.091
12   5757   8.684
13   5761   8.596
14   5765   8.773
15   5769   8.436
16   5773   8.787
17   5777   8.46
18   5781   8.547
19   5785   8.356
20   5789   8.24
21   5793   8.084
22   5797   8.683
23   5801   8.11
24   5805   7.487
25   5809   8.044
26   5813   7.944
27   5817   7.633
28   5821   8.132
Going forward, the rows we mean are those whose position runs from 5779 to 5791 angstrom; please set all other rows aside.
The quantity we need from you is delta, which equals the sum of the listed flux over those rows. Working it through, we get 25.1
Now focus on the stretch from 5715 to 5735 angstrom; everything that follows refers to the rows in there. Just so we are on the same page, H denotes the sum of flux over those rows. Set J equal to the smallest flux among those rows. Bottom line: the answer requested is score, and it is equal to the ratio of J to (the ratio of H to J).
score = 1.46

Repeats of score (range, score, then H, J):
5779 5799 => 1.56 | 41.9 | 8.084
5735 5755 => 1.50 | 40.3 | 7.774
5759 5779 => 1.65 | 43.1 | 8.436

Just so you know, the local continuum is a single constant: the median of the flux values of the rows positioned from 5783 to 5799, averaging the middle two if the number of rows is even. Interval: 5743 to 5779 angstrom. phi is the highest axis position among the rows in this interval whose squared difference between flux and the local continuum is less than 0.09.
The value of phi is 5777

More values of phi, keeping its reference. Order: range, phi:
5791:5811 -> 5809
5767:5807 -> 5801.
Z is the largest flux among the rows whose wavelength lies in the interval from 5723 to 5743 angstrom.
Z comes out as 8.699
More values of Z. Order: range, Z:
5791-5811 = 8.683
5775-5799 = 8.683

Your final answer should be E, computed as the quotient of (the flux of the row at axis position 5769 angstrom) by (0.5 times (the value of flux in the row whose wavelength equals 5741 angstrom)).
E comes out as 2.17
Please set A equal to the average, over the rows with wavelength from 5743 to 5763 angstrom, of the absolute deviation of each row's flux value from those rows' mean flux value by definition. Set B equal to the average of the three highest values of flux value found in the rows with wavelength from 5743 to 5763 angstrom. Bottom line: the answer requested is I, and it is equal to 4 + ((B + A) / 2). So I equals 8.47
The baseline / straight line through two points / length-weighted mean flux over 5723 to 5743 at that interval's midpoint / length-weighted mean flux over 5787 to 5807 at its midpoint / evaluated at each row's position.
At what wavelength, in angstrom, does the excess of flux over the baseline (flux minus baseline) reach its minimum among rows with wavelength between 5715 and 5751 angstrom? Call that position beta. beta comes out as 5741 angstrom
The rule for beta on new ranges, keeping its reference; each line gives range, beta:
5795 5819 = 5805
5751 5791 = 5753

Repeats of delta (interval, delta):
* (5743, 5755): 24.5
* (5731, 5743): 24.5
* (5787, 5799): 25.0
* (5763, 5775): 26.0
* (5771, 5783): 25.8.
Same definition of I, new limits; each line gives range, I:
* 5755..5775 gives 8.43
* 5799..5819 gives 8.13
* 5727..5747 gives 8.40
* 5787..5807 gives 8.31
